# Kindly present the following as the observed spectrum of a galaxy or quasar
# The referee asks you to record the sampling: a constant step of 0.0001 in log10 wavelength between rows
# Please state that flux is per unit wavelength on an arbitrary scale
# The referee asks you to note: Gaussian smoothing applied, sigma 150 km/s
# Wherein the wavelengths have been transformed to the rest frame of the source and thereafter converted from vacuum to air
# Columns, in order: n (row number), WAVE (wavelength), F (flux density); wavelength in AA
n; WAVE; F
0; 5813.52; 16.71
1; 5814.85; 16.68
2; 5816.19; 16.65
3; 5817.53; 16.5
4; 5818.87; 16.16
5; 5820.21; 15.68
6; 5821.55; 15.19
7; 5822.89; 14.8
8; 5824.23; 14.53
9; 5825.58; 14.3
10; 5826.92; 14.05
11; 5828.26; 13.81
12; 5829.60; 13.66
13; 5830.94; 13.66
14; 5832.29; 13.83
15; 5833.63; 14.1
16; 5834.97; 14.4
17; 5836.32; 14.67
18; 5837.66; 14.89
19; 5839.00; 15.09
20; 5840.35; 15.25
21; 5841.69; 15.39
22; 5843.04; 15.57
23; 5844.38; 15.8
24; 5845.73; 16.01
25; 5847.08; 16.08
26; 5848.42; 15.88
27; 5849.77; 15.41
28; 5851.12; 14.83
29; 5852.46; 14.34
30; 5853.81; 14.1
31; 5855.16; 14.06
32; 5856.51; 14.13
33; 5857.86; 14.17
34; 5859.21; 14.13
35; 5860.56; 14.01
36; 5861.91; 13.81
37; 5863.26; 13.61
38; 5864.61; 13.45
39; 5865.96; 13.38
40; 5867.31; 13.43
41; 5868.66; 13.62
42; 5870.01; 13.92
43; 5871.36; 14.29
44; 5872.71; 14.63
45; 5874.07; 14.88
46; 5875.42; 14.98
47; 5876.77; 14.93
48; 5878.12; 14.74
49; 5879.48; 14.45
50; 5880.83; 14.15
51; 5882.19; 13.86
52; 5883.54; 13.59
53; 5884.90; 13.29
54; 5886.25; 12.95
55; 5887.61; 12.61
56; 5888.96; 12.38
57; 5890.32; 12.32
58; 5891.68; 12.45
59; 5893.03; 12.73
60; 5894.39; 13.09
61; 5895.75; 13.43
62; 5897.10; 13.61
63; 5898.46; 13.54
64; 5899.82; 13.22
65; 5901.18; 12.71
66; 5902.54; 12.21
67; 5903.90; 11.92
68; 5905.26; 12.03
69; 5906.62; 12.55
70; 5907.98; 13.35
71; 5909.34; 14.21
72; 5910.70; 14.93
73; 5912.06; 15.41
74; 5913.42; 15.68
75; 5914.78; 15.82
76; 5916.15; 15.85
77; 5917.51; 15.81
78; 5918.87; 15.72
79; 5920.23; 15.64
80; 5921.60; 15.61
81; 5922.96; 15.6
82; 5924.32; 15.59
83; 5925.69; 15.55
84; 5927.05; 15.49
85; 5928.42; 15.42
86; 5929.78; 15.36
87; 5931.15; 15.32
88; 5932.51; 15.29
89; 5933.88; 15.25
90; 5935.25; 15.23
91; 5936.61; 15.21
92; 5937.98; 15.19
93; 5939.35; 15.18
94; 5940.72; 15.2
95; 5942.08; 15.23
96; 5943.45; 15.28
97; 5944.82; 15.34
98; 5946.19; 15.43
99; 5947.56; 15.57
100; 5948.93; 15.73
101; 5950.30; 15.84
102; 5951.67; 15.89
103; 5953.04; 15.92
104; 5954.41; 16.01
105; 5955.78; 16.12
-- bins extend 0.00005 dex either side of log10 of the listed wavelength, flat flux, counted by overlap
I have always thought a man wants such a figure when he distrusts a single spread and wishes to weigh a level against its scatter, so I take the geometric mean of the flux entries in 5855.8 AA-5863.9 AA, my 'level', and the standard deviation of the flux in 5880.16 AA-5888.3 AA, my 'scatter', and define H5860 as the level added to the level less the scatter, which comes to 27.4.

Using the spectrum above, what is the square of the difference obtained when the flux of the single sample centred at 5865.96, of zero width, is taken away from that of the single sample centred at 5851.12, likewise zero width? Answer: 2.1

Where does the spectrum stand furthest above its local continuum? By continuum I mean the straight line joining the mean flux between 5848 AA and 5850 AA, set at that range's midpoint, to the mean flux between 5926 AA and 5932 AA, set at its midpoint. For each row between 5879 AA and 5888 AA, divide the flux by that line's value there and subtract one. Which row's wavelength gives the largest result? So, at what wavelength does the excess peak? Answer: 5879.48 AA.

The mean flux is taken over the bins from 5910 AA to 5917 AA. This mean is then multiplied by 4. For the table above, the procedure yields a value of 62.2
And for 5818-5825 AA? 61.1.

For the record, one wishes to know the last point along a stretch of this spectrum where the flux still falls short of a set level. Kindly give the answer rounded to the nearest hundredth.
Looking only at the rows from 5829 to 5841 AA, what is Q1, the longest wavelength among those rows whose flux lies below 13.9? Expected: 5832.29 AA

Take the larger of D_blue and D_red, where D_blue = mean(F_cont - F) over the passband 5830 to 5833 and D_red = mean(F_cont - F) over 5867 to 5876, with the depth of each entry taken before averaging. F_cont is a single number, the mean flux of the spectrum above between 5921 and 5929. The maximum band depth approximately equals 1.8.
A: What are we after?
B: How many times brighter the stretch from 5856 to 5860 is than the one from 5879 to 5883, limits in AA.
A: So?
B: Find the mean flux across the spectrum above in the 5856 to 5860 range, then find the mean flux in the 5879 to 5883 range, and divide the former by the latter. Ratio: 1.00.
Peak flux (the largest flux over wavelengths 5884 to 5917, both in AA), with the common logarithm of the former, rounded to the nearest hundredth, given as 1.20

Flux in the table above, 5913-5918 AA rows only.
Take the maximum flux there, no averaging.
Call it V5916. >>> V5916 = 15.85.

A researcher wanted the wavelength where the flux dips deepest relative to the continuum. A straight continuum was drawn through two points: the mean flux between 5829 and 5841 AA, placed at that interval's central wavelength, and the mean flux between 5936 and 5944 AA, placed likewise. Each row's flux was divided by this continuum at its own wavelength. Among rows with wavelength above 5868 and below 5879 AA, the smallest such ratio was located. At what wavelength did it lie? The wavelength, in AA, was 5868.66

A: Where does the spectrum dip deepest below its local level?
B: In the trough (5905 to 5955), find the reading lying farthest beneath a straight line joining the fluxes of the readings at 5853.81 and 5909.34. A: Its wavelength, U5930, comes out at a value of 5905.26 AA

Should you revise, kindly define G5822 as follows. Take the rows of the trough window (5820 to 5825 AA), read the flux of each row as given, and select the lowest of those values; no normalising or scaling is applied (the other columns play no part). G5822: 14.53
